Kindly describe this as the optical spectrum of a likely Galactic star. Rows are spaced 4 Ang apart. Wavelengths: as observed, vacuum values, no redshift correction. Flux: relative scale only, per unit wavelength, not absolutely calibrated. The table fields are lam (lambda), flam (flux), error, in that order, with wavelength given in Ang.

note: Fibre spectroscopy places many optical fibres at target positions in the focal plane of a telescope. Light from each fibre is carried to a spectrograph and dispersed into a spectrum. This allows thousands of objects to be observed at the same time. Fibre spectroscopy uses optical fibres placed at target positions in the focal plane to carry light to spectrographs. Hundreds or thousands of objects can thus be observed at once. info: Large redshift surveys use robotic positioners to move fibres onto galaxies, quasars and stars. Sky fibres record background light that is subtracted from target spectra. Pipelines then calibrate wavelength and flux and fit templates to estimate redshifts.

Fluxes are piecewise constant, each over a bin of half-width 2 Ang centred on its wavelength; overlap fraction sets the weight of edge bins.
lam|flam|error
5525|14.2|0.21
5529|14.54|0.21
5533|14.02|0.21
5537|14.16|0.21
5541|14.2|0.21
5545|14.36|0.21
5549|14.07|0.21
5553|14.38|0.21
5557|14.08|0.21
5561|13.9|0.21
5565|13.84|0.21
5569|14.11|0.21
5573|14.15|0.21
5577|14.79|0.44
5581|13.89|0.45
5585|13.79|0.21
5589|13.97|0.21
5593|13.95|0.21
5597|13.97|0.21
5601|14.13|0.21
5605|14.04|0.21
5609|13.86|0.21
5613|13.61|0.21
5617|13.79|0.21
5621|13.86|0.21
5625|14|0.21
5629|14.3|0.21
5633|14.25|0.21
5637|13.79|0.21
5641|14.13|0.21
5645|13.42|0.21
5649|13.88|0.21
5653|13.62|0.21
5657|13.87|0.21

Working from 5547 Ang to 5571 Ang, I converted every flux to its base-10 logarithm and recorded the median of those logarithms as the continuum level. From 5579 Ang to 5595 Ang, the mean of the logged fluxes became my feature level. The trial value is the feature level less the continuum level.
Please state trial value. -0.0054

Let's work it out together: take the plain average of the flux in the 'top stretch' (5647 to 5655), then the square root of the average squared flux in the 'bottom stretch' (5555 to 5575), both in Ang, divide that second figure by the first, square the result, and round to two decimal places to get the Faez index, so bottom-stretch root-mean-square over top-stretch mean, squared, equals 1.04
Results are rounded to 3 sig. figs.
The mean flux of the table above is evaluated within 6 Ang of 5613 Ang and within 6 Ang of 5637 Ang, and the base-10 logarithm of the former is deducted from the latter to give 12.9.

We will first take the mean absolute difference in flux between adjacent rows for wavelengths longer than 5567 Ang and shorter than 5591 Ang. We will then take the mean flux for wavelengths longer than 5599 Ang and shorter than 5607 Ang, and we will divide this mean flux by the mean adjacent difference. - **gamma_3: 38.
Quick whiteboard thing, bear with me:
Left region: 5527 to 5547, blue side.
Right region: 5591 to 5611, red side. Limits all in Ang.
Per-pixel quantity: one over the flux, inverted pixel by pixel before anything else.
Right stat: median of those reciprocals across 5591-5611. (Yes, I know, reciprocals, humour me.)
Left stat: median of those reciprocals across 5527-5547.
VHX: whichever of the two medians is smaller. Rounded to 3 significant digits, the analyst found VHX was 0.0704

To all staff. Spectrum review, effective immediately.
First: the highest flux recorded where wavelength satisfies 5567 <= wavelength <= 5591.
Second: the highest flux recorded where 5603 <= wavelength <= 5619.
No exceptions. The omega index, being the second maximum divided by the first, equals 0.95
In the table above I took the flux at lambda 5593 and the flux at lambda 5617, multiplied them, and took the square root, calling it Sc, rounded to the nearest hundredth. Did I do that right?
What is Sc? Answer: 13.87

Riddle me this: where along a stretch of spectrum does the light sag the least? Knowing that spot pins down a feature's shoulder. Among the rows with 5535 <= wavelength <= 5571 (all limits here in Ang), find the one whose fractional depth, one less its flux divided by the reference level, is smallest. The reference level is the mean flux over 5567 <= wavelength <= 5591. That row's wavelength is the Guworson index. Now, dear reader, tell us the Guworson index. 5553 Ang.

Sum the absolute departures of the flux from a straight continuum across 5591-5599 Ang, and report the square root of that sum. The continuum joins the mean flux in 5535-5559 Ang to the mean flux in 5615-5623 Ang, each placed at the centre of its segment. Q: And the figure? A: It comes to 0.203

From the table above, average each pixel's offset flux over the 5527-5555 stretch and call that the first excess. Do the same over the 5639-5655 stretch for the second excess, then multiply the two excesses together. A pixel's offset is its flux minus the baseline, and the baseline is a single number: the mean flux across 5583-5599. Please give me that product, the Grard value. -0.052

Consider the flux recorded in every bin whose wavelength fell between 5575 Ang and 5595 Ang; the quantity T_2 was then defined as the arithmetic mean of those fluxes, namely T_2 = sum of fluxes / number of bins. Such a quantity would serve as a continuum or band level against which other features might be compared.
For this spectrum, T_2 14.1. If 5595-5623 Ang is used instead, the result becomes 13.9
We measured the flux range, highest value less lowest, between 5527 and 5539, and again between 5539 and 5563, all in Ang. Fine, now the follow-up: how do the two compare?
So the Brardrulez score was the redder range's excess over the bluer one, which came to -0.04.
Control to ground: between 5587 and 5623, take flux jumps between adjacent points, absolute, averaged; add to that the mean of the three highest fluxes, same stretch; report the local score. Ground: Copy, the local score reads 14.2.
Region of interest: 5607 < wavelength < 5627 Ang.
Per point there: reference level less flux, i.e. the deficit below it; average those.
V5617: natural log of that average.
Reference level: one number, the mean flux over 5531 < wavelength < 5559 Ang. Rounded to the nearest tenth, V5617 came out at -1.0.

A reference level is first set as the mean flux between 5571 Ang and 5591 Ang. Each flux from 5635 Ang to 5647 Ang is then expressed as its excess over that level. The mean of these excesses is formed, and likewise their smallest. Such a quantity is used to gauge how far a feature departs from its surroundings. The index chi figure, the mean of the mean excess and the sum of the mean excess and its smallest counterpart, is -0.69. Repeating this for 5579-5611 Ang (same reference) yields -0.33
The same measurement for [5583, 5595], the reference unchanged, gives -0.38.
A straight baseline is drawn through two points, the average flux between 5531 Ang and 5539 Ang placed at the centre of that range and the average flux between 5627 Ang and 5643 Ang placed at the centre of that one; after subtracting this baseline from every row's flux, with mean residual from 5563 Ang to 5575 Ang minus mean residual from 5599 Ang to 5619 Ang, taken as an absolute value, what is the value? 0.16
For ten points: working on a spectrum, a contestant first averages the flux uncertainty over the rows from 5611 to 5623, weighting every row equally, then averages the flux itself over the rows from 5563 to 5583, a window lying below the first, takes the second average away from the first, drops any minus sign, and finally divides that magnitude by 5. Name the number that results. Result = 2.79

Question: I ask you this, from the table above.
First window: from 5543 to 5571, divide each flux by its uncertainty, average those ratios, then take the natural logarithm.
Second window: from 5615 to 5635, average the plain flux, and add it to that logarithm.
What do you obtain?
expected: 18.2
